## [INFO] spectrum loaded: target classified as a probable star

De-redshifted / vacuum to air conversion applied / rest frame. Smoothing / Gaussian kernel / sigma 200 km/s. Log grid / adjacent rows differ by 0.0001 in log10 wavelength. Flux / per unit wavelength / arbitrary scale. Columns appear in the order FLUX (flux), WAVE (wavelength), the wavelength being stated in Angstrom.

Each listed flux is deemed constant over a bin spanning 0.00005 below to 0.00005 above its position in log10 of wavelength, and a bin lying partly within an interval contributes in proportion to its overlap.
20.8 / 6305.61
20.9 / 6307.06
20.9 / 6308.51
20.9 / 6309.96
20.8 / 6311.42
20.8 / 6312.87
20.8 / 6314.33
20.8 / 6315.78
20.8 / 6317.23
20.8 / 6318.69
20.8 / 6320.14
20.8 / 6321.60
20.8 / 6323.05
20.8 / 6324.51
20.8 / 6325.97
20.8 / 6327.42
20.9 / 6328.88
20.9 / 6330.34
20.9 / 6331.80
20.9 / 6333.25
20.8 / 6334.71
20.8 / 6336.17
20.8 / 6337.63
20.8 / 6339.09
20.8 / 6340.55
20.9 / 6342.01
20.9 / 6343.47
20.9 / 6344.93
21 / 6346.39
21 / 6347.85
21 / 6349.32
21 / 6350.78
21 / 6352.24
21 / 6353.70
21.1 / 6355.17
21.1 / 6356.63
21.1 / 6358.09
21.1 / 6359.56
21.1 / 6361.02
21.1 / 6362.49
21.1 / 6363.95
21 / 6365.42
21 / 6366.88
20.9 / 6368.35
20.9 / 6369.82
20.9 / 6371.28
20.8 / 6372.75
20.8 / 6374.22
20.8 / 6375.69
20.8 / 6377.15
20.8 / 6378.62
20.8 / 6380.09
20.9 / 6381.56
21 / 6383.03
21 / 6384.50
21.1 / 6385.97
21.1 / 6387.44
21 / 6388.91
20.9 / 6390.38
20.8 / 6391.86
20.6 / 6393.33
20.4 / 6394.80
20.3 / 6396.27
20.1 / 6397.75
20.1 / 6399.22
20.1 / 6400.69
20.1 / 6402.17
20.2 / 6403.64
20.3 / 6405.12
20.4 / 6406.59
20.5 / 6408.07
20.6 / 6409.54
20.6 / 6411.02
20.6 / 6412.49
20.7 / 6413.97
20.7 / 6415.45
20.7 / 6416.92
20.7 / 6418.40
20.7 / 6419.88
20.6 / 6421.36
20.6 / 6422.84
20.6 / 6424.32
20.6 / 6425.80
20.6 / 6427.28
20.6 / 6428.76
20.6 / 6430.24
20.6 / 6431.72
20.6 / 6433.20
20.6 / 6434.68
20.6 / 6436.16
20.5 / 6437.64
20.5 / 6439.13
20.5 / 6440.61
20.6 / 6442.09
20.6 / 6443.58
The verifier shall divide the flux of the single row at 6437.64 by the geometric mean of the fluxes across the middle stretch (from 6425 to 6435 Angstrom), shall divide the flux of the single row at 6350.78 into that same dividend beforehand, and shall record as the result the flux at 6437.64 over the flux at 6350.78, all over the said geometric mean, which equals 0.0474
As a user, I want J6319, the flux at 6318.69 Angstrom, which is 20.8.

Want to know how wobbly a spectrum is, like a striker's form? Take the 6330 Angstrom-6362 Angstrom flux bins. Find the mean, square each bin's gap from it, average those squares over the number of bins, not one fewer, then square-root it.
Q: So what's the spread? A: 0.108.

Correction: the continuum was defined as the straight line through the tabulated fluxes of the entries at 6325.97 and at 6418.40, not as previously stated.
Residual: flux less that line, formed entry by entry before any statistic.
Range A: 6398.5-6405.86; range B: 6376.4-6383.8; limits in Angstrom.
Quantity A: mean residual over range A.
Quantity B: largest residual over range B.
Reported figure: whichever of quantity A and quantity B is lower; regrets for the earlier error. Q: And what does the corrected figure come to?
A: -0.56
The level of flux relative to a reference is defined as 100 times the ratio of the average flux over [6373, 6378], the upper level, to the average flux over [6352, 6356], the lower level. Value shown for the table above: 99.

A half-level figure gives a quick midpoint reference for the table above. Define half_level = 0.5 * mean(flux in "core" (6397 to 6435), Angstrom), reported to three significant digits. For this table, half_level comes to 10.3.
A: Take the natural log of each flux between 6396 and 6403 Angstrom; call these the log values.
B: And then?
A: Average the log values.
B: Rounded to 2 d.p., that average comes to 3.00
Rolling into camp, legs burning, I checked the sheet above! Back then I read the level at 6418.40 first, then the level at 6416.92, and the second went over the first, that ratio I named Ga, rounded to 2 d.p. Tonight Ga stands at 1.00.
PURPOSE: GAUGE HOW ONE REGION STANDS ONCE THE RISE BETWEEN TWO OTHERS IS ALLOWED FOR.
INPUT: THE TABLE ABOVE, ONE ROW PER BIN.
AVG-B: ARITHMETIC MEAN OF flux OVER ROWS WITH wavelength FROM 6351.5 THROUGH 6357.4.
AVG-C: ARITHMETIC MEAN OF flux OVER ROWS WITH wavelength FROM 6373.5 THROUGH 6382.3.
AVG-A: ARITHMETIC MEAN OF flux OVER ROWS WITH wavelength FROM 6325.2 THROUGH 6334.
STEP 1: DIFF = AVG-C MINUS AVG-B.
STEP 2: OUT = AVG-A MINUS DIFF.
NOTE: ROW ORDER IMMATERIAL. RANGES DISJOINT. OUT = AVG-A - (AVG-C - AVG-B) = 21.1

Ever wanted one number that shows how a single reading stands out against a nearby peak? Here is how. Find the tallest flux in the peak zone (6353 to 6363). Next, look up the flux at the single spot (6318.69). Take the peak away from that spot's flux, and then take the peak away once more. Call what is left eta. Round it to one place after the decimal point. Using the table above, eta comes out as -21.4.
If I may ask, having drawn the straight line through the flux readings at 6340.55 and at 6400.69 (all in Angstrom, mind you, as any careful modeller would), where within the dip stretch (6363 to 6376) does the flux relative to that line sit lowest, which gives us 6372.75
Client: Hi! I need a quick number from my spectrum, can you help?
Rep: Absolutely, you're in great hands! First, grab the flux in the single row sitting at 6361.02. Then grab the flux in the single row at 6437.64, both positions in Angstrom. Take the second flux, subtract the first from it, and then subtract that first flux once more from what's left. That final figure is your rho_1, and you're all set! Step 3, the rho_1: -21.7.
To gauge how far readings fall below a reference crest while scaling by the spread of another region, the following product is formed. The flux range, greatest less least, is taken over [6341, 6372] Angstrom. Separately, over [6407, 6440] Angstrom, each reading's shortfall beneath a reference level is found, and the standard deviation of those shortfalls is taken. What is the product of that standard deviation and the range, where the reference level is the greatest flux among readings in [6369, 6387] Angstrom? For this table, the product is 0.012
